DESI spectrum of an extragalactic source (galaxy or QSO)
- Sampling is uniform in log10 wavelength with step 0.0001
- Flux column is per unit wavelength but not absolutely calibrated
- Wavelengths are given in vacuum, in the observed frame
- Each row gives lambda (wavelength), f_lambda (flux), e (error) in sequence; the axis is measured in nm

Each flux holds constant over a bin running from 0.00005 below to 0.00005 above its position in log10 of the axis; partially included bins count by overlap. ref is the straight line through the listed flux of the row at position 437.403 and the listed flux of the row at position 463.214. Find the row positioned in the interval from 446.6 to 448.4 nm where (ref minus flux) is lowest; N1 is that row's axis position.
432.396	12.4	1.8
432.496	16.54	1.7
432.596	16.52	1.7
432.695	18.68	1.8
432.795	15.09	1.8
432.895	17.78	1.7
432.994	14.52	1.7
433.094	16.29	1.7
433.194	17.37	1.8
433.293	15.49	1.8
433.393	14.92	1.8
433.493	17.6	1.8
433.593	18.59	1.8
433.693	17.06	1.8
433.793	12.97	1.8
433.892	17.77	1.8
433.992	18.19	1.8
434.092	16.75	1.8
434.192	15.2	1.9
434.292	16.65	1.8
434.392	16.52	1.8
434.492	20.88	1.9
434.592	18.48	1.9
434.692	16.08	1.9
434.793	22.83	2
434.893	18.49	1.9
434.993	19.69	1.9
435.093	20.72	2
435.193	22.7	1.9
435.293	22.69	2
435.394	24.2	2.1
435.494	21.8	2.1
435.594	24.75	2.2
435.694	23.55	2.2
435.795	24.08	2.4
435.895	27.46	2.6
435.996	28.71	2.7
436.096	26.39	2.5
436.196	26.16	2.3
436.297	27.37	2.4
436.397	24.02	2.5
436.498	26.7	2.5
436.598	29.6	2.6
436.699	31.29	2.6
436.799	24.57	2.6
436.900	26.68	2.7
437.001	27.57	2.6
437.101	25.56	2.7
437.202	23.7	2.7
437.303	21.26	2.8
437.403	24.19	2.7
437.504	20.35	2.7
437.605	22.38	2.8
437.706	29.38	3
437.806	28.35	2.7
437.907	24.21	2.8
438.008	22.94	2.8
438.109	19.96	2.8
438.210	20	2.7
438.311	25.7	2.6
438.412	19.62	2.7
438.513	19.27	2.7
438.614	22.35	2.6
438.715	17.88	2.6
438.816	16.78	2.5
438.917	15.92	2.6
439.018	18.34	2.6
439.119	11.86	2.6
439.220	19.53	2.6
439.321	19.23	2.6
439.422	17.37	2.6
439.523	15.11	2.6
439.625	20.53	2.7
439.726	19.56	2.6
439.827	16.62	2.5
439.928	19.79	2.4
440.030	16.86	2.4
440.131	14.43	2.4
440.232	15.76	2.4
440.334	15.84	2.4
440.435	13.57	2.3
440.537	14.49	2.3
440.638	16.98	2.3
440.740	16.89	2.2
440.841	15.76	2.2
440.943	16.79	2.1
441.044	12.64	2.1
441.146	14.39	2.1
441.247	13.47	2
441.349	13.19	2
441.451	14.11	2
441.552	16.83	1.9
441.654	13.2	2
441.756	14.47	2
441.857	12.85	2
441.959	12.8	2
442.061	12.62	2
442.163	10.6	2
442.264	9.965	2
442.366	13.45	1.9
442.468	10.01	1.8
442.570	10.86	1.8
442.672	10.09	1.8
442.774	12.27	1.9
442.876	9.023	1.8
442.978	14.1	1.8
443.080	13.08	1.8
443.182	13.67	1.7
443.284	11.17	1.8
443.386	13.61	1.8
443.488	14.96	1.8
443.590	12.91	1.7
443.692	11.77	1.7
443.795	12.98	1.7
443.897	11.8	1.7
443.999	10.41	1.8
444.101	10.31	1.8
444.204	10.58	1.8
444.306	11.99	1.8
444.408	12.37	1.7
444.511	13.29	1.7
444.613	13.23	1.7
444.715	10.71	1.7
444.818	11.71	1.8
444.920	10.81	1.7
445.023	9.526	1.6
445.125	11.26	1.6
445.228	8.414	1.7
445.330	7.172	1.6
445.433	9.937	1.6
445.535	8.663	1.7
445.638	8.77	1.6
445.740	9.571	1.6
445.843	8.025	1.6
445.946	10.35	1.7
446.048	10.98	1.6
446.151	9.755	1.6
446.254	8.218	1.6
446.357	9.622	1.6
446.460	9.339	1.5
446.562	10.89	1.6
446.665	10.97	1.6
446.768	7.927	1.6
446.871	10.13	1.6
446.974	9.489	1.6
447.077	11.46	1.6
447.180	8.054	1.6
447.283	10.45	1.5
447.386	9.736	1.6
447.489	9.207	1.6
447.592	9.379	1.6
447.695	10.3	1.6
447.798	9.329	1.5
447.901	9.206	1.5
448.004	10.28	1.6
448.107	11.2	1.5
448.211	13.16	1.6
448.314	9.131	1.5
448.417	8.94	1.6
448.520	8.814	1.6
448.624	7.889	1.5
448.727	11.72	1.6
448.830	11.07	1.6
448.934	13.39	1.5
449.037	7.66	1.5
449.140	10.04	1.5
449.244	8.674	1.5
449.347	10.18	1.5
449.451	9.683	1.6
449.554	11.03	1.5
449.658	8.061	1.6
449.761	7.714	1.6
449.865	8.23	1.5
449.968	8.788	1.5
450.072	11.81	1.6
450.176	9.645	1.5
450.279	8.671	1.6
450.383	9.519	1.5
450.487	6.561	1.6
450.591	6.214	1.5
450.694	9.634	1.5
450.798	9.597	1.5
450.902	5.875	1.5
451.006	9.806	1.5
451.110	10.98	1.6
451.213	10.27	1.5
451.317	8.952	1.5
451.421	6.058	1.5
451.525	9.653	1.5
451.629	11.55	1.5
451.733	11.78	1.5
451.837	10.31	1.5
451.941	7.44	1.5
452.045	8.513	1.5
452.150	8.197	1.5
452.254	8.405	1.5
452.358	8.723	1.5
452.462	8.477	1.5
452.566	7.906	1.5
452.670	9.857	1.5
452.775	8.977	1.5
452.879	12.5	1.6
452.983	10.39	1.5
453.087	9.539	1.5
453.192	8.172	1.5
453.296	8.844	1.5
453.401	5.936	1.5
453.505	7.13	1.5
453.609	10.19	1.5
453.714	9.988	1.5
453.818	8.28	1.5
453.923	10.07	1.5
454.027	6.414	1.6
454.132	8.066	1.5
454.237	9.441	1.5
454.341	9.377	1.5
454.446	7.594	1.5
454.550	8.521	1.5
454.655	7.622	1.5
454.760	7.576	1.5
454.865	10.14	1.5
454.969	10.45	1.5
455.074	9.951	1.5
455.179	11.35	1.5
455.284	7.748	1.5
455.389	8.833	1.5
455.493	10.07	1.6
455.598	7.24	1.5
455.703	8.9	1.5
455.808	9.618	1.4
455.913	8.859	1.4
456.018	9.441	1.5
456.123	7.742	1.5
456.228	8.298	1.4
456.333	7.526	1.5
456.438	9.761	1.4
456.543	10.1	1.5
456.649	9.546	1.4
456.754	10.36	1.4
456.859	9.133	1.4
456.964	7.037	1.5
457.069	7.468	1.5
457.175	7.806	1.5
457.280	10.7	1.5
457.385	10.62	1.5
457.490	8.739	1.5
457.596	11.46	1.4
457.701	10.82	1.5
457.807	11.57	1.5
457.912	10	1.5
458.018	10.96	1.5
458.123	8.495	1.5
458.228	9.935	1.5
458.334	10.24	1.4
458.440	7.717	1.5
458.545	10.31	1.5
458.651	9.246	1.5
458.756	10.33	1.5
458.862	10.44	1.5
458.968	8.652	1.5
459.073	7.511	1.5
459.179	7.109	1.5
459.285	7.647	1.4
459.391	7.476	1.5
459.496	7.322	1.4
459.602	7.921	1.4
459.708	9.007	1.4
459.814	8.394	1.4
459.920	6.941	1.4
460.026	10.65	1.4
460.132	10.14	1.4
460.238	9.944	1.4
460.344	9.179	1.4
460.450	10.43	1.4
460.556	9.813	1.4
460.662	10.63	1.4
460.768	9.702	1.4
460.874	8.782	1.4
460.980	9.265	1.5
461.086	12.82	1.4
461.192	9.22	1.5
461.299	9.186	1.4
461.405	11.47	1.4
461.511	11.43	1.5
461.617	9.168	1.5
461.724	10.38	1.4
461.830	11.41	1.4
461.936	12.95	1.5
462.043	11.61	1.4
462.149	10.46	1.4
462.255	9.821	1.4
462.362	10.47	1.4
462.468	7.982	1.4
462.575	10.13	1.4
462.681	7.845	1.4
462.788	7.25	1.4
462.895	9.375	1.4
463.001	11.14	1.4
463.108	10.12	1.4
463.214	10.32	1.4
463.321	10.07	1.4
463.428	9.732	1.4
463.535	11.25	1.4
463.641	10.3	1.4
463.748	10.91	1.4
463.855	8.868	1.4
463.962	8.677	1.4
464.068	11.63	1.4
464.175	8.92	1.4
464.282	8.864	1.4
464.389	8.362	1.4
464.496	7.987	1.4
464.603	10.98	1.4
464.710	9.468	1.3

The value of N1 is 448.211 nm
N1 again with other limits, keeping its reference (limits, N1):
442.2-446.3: 443.488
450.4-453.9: 452.879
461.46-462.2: 461.936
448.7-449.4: 448.934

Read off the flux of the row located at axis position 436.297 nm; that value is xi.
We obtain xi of 27.37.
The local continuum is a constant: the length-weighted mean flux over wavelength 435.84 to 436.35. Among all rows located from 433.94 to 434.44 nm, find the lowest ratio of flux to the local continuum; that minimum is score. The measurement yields 0.56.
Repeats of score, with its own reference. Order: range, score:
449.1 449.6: 0.32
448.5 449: 0.29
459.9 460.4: 0.26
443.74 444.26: 0.38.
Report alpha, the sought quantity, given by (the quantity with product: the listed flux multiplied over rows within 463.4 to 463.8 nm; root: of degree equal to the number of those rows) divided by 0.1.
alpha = 105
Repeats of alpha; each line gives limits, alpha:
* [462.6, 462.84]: 75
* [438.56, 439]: 181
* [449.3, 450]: 90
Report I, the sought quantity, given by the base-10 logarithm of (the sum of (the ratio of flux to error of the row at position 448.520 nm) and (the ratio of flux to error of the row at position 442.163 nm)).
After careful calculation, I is 1.03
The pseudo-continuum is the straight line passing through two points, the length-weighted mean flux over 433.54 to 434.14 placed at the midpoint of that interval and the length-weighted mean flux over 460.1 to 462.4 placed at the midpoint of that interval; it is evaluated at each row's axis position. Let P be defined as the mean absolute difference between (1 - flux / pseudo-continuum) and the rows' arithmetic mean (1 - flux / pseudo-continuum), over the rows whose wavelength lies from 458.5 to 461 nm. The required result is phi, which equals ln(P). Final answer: -2.29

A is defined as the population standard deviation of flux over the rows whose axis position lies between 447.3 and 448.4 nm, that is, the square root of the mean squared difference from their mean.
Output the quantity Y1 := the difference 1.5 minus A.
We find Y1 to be 0.30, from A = 1.20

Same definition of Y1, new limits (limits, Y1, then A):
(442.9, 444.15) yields 0.09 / 1.41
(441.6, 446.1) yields -0.34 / 1.84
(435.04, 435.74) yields 0.21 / 1.29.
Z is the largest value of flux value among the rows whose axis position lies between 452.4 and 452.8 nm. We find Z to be 9.857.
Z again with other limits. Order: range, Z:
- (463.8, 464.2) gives 11.63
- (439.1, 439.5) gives 19.53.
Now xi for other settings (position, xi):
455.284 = 7.748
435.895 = 27.46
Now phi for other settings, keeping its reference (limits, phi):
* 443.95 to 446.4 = -2.49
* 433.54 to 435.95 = -1.65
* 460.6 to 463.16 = -2.18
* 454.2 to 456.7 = -2.51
